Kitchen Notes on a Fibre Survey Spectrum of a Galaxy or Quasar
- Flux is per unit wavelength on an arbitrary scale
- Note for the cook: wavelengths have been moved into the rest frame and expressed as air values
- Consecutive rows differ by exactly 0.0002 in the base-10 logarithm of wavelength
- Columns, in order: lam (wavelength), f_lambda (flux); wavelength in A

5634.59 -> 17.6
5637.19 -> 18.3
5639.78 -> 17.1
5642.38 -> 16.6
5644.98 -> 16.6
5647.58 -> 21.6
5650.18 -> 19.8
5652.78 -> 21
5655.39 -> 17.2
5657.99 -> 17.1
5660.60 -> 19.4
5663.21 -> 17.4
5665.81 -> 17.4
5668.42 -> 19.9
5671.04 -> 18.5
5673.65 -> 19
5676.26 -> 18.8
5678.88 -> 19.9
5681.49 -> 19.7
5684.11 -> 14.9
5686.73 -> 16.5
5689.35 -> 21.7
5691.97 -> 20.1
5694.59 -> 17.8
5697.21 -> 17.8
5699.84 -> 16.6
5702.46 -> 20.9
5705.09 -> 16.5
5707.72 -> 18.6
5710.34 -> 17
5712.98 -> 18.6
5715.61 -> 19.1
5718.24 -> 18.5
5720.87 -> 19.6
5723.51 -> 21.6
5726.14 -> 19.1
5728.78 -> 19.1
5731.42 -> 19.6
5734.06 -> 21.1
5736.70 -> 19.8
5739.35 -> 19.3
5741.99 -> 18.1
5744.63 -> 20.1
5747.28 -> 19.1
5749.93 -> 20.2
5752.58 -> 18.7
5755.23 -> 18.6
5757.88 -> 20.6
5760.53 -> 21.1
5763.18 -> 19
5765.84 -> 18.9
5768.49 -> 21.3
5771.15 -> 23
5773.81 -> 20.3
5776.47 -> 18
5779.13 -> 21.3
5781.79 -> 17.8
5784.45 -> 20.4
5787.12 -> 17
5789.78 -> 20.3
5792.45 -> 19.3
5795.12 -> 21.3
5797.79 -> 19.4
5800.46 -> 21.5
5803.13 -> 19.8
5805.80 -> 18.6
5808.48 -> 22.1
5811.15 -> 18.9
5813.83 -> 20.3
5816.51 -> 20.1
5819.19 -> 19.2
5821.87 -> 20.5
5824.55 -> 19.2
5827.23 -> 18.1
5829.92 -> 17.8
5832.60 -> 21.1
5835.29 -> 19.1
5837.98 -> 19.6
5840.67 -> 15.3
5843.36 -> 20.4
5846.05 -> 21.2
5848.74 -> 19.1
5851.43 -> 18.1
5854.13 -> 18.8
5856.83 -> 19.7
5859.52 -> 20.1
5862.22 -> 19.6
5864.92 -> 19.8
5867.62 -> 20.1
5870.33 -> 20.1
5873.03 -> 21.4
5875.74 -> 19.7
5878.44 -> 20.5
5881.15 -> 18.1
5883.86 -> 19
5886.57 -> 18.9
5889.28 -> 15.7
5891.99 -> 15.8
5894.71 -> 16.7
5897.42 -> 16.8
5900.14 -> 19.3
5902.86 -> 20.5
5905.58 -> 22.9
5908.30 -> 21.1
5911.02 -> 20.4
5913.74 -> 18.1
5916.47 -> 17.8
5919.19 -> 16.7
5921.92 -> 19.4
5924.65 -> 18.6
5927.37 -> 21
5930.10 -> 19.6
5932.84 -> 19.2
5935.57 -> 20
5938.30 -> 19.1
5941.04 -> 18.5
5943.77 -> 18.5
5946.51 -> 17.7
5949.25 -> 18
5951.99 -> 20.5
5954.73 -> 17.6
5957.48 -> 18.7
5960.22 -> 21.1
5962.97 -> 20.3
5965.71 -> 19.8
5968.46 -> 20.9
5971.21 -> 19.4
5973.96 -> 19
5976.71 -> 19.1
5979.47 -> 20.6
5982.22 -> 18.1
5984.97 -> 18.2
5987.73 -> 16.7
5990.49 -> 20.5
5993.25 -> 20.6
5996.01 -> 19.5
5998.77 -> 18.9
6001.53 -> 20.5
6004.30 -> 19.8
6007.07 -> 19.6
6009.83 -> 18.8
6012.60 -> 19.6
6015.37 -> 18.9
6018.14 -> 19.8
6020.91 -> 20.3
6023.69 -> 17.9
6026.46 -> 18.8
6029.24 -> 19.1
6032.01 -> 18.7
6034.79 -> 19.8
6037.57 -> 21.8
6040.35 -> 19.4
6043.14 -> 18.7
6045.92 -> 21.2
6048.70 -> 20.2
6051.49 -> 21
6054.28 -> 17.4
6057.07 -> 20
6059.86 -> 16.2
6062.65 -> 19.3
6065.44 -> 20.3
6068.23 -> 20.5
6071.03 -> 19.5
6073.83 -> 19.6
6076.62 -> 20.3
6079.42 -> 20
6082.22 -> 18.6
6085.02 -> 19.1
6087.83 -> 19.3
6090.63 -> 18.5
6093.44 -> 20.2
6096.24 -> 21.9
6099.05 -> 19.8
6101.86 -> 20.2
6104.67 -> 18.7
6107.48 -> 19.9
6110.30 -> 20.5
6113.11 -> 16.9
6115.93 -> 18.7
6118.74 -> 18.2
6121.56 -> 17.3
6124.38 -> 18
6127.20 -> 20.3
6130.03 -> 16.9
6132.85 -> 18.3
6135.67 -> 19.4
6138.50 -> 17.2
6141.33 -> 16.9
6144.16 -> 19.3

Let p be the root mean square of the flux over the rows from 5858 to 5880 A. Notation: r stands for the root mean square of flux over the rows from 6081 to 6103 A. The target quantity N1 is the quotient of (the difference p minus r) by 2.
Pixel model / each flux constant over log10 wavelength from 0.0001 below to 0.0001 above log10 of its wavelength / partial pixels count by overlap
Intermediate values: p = 20.2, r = 19.7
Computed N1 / 0.2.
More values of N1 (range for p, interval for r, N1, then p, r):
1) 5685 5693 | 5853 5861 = 0.0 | 19.6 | 19.5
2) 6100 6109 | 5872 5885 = -0.1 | 19.6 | 19.8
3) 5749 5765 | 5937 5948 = 0.6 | 19.7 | 18.5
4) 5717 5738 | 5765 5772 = -0.7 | 19.8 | 21.1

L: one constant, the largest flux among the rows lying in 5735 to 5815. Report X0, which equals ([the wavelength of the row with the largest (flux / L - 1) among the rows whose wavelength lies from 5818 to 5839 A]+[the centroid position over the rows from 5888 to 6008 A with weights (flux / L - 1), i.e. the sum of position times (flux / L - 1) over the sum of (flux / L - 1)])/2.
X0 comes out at 5888.5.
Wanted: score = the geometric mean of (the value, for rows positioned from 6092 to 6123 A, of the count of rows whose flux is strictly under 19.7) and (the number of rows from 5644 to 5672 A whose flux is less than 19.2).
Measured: 5.5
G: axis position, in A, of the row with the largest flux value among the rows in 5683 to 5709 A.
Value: 5689.35 A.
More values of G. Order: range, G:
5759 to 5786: 5771.15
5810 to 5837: 5832.60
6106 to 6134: 6110.30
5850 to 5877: 5873.03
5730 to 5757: 5734.06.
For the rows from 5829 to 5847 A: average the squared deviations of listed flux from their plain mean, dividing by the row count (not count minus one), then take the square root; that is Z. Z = 1.9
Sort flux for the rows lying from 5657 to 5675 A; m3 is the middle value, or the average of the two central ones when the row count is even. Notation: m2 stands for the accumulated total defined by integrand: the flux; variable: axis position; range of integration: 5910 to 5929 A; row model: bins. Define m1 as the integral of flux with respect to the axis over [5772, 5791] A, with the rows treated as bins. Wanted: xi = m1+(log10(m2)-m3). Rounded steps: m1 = 368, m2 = 358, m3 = 18.5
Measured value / 352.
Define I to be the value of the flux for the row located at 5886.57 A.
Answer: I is 18.9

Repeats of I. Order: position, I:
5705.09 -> 16.5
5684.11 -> 14.9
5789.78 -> 20.3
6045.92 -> 21.2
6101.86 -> 20.2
